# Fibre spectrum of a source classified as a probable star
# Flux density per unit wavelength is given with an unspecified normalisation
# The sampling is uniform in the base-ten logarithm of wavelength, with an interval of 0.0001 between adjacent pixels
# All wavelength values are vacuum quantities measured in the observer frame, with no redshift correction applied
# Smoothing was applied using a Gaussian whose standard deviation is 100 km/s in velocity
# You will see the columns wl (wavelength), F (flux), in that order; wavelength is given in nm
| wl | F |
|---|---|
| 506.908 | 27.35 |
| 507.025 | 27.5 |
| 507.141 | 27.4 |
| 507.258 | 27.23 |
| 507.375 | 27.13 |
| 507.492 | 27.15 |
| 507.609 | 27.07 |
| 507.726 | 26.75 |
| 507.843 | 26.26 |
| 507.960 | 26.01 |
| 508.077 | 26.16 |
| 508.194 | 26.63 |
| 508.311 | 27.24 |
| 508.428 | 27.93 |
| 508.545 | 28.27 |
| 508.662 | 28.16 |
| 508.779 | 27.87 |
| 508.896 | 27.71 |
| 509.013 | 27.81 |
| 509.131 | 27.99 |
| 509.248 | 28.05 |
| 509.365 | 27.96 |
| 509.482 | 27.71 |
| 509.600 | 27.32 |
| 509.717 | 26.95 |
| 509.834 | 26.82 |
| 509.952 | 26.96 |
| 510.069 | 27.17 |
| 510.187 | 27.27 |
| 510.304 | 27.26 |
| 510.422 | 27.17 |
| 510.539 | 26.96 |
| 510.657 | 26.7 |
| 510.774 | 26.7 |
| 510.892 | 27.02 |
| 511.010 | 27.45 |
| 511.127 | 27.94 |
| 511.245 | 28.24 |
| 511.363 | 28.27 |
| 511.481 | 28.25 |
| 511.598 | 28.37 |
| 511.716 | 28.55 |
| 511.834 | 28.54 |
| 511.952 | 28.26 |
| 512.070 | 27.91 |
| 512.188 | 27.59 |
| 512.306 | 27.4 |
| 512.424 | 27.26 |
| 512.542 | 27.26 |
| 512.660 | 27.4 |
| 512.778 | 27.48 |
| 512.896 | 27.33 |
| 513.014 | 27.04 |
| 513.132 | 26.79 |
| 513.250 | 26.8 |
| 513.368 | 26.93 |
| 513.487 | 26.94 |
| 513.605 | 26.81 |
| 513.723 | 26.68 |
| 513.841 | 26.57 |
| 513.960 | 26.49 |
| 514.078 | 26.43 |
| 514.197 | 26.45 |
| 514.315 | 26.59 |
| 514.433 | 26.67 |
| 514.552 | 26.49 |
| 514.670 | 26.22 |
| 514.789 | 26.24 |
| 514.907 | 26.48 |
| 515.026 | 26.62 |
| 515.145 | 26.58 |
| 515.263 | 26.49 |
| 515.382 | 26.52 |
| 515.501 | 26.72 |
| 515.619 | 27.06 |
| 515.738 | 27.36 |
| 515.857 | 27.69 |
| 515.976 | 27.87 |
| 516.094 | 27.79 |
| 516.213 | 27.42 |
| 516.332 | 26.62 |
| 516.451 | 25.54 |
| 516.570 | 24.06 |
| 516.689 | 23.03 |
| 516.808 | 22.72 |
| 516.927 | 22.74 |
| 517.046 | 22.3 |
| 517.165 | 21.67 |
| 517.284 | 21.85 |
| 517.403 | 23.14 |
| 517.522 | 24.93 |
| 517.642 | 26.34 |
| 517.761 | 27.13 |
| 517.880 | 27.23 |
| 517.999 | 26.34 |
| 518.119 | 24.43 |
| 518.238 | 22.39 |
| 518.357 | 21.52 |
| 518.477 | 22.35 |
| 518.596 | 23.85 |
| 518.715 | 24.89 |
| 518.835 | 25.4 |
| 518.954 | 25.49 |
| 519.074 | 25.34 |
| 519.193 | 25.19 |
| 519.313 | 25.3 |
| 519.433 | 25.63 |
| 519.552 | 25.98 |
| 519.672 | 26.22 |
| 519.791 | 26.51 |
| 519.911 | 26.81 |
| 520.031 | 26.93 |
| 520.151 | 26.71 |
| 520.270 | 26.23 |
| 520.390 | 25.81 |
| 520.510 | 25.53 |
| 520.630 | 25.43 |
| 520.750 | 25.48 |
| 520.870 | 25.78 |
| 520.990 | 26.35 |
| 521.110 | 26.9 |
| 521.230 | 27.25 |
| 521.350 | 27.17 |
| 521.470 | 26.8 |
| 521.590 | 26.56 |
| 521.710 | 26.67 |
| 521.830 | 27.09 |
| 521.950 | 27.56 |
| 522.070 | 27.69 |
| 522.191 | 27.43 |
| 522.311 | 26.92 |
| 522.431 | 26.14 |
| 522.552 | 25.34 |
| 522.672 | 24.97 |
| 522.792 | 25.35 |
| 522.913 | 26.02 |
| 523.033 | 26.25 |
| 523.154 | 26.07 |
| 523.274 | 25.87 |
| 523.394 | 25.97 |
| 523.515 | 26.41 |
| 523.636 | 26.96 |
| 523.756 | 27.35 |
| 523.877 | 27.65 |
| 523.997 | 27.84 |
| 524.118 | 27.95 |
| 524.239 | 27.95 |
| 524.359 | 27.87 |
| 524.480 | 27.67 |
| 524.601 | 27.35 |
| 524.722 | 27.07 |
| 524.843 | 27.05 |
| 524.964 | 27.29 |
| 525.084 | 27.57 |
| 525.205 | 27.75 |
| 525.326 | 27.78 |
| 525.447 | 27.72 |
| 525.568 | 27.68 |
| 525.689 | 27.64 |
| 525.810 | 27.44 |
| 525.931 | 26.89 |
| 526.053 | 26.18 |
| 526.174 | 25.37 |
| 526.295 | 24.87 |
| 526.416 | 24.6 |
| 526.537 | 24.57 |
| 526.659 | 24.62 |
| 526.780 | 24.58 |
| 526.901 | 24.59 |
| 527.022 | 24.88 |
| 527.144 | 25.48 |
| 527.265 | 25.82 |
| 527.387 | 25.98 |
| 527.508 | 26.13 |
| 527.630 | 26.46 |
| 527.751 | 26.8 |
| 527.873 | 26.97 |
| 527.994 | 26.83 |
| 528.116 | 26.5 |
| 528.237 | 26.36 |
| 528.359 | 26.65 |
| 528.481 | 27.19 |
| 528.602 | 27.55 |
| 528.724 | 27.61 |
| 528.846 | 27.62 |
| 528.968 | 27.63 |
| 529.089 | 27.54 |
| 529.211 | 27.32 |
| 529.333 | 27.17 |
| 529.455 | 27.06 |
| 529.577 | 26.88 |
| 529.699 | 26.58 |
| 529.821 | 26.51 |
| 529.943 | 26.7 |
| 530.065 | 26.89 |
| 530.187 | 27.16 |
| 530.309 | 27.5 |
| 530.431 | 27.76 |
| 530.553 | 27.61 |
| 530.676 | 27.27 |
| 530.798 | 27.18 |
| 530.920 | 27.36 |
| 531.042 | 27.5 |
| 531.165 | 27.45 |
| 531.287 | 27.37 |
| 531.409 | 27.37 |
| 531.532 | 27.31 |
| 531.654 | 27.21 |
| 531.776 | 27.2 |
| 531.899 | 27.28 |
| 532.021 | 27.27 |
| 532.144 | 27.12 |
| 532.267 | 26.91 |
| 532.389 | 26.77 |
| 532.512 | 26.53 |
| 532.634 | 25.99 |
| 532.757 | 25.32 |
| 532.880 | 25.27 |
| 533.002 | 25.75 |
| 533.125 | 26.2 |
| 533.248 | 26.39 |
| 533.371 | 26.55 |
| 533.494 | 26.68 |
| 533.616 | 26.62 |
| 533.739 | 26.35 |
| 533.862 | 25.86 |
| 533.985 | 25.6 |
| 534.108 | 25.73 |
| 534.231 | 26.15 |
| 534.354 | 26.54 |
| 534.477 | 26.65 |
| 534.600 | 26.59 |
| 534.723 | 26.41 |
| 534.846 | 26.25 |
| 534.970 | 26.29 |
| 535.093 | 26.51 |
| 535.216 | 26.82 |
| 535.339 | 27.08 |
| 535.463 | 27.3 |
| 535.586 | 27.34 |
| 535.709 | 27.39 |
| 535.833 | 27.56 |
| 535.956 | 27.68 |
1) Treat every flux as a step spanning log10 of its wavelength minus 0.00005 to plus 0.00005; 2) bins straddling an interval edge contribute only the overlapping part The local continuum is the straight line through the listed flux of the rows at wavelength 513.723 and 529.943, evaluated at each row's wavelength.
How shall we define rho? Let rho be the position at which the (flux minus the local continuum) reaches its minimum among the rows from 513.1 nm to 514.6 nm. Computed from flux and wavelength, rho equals 514.078 nm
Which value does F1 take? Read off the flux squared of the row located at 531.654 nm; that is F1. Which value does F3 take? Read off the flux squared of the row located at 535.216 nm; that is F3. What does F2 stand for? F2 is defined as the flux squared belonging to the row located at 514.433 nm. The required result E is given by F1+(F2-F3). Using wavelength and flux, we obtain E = 732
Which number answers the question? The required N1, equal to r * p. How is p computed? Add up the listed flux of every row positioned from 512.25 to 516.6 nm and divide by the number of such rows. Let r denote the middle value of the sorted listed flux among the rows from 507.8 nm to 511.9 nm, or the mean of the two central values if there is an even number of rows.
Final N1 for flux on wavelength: 735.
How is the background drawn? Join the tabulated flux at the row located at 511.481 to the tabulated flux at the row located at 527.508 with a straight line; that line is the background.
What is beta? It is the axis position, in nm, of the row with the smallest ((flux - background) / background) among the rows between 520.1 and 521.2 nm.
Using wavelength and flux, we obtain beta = 520.630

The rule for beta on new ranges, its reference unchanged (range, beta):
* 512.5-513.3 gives 513.132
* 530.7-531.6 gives 530.798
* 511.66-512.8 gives 512.424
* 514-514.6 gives 514.078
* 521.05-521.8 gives 521.590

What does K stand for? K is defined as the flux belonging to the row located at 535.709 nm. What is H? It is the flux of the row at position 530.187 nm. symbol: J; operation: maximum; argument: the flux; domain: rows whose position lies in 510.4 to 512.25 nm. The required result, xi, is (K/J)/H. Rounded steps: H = 27.16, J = 28.55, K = 27.39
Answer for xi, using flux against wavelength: 0.0353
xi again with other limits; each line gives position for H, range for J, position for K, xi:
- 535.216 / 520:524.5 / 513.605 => 0.0358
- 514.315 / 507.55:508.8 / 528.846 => 0.0367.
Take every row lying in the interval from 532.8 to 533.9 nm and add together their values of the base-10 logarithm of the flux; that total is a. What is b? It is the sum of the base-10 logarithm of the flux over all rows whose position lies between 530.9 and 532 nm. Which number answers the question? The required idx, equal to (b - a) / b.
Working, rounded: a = 12.8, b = 12.93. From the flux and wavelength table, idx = 0.013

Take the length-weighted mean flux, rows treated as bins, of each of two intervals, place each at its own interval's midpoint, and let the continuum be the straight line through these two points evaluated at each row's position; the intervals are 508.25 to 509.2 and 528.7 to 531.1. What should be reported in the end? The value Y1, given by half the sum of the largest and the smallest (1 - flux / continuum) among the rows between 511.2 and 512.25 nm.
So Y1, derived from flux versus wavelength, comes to -0.010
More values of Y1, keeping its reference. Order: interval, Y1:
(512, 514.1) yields 0.021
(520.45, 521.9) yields 0.043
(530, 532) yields -0.004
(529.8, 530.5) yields 0.004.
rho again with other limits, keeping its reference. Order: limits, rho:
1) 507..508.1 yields 507.960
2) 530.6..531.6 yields 530.798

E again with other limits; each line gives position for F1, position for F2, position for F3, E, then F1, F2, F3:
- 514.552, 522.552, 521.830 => 610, 702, 642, 734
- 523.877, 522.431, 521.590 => 742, 765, 683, 705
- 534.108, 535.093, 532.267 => 641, 662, 703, 724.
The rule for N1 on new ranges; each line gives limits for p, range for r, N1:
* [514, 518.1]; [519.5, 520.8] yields 675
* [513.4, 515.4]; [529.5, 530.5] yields 714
